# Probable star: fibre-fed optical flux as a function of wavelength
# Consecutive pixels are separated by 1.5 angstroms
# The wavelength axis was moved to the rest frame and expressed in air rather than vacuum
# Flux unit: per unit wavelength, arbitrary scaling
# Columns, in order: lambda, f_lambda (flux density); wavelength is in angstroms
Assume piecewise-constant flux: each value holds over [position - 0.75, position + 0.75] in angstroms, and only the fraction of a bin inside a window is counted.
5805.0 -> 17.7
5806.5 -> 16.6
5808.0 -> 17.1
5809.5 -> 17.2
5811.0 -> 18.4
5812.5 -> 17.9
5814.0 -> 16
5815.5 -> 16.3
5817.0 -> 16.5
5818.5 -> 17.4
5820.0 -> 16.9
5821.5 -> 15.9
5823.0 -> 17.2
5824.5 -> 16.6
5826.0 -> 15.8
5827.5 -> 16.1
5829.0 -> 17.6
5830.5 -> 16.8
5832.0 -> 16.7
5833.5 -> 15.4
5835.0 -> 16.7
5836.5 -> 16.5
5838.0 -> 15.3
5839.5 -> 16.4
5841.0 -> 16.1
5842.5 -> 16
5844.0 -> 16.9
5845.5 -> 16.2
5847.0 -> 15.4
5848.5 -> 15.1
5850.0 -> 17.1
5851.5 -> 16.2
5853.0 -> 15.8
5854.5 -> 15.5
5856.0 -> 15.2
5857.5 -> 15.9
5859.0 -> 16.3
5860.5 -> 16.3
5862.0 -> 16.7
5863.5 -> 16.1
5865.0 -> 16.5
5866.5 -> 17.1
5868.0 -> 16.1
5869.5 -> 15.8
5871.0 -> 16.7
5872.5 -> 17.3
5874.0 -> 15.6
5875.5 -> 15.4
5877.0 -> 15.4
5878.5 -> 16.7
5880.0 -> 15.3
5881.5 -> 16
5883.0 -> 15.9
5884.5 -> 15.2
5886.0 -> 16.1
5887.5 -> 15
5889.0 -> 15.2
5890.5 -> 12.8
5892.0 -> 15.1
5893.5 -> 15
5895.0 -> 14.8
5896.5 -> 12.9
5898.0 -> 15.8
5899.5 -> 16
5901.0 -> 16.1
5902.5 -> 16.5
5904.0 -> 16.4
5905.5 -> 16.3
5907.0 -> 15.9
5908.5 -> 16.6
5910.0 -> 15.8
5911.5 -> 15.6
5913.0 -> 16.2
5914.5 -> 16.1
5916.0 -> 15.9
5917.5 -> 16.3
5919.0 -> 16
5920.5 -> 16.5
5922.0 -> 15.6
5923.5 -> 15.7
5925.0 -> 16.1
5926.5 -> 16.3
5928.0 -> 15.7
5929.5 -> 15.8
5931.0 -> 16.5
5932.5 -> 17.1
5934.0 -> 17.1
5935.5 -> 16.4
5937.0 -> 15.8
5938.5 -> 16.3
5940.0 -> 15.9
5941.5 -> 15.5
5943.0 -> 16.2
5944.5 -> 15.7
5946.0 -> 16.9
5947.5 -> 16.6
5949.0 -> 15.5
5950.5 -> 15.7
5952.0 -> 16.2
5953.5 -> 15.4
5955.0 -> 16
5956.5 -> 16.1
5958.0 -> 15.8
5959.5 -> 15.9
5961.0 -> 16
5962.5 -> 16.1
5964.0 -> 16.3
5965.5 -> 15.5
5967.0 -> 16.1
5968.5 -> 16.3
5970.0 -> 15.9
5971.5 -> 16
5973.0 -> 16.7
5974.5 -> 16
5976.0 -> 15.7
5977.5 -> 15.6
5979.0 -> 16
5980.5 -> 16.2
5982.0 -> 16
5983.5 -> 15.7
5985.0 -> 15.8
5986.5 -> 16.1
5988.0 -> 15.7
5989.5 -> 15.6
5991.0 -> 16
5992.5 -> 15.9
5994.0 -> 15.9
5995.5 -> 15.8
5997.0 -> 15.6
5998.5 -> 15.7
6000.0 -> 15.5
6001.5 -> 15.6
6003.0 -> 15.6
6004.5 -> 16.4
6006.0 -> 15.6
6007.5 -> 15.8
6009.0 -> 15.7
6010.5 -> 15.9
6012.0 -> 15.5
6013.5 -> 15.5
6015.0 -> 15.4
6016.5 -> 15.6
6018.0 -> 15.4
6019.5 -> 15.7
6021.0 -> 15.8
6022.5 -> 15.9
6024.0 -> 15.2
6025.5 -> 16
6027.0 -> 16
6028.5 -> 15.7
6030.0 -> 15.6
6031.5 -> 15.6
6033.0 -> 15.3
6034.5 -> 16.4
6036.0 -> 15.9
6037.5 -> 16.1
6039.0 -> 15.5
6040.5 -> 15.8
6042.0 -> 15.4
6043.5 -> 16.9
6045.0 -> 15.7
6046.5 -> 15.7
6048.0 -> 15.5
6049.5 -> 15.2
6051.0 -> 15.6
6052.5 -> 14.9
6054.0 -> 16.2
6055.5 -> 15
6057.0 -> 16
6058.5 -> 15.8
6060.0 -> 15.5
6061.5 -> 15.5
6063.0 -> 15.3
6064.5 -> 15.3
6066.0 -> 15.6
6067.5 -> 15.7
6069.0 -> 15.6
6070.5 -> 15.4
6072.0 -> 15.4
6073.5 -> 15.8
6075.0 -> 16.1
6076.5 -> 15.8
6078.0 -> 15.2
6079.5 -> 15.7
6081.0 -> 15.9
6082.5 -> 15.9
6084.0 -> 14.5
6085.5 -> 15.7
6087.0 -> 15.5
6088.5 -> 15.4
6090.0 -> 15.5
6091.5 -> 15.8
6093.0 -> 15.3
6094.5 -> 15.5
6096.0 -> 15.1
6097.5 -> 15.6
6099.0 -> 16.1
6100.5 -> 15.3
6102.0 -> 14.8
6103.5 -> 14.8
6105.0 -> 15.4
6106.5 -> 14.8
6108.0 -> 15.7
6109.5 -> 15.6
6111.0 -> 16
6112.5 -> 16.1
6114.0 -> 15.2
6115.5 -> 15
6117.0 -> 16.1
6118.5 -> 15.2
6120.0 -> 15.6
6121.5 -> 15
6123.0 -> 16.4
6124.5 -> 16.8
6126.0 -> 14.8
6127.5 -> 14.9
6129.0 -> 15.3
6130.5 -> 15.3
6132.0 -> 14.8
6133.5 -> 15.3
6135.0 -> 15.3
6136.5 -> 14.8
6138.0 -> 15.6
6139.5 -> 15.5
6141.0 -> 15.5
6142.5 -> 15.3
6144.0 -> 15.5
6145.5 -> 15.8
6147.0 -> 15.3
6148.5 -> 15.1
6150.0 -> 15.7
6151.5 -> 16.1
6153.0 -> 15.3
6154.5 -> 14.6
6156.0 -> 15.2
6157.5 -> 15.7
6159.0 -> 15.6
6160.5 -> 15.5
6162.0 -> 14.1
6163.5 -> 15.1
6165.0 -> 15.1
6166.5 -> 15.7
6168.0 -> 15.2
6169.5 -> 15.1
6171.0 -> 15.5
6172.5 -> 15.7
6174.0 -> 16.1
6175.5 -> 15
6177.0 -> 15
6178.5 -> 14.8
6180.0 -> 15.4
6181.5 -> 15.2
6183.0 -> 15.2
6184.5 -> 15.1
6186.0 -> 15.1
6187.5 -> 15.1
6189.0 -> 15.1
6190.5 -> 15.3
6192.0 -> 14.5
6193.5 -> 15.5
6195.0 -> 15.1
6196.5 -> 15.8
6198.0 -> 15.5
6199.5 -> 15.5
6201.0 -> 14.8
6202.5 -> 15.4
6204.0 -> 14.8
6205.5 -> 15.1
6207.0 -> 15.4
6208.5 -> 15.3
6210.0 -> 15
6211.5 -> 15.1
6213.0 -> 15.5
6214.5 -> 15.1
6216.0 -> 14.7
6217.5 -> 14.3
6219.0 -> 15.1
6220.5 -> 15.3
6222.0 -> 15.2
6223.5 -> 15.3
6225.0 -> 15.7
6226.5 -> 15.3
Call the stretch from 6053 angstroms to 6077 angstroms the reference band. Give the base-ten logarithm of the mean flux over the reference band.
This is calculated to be 1.19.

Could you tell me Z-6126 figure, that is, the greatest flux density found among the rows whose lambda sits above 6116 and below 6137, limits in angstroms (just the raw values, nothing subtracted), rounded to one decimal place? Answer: 16.8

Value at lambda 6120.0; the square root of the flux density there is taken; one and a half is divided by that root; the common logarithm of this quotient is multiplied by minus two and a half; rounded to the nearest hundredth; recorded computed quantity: 1.05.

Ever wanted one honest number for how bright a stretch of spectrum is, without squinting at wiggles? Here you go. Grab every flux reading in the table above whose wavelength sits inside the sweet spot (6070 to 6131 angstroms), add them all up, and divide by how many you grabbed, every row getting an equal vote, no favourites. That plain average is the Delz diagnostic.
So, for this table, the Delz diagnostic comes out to 15.50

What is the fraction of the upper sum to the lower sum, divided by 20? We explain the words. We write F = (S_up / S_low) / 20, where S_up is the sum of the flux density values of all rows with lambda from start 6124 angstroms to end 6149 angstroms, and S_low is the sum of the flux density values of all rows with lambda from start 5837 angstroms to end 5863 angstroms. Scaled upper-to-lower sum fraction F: 0.0479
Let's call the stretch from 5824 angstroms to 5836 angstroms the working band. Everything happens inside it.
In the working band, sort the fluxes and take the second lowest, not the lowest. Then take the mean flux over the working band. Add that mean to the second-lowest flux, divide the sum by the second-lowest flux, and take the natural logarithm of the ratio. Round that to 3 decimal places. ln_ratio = 0.714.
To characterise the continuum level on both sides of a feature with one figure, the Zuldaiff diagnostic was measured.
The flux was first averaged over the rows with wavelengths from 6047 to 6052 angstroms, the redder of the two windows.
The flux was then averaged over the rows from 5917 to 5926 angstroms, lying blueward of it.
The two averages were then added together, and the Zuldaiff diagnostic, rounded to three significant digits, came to 31.5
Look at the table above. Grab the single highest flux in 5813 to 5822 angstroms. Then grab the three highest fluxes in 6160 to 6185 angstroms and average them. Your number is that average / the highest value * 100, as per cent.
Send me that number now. 91.0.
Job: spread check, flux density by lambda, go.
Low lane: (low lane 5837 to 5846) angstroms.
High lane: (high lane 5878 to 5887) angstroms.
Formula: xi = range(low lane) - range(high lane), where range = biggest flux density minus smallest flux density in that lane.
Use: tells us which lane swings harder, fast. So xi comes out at 0.10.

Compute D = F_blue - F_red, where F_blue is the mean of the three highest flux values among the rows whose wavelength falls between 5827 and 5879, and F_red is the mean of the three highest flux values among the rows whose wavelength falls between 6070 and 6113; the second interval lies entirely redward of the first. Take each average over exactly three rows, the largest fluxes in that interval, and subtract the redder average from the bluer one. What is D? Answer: 1.2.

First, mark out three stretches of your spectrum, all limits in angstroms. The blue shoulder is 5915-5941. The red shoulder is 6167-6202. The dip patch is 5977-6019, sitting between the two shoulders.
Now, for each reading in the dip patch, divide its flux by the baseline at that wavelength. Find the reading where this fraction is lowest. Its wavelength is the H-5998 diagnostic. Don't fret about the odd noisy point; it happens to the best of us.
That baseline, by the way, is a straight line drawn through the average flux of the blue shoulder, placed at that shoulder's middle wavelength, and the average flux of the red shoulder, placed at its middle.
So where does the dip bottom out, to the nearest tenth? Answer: 6015.0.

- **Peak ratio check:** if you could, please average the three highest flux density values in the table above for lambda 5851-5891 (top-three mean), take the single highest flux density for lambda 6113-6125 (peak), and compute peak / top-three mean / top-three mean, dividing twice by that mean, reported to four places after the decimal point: 0.0579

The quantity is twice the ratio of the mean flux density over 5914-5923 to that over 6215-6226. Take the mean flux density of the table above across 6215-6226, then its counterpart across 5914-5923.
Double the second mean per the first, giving 2.13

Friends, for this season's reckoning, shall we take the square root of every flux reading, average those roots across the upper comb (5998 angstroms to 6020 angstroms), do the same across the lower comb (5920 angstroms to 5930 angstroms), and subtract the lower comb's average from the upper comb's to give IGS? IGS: -0.04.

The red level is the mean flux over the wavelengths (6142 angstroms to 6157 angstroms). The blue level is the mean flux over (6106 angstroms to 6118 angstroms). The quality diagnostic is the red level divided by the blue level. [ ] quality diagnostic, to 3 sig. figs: 0.989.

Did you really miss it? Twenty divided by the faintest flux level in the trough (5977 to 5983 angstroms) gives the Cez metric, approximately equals 1.28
